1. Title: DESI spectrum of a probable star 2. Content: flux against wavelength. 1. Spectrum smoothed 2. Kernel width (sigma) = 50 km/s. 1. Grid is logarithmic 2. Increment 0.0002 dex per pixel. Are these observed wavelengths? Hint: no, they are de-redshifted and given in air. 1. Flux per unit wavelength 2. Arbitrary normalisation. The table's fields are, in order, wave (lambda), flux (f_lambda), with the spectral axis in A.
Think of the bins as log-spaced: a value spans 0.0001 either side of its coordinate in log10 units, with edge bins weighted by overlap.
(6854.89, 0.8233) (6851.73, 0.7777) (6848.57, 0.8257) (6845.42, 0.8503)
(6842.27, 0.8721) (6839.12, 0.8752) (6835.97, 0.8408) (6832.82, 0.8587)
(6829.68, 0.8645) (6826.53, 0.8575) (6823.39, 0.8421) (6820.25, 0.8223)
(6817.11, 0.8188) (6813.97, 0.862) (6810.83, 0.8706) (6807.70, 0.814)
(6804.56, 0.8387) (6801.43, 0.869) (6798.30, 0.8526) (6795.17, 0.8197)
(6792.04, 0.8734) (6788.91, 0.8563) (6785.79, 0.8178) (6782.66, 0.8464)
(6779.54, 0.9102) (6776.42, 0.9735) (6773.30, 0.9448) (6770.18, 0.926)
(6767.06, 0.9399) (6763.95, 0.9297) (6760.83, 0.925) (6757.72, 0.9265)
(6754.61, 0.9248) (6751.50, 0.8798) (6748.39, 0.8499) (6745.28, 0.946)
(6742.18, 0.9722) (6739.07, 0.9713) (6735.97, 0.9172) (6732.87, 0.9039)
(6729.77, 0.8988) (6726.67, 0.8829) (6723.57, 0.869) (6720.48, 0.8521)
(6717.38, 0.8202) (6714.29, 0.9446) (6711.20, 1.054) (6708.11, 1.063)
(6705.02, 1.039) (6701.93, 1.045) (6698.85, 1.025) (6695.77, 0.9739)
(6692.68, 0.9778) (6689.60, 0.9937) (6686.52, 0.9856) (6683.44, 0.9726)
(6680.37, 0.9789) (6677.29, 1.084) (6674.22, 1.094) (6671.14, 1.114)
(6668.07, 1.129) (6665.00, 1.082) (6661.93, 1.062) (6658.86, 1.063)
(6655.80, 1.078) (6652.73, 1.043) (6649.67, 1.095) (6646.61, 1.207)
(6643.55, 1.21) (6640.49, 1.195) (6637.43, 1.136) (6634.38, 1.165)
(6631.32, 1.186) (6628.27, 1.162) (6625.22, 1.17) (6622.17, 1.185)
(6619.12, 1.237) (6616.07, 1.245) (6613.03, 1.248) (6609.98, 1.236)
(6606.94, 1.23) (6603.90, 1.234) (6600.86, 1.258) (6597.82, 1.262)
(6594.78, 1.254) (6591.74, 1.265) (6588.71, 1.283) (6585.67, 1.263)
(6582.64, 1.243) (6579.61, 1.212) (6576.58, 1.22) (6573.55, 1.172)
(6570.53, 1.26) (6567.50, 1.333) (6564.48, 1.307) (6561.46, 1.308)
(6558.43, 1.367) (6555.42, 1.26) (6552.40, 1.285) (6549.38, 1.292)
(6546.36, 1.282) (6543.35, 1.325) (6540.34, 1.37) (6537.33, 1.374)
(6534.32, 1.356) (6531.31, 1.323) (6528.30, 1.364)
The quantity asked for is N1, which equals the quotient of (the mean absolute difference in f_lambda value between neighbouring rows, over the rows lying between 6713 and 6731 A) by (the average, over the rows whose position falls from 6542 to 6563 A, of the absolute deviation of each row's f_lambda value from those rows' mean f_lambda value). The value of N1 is 1.5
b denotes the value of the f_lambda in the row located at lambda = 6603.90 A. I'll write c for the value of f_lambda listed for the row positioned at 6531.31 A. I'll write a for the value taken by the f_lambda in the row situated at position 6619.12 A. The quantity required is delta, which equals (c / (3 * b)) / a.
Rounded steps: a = 1.237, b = 1.234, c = 1.323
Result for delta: 0.29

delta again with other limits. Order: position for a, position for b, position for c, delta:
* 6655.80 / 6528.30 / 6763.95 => 0.21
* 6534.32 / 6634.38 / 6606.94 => 0.26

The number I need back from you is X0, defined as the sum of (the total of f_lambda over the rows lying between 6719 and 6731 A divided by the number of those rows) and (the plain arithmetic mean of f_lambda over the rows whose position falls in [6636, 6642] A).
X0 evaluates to 2.04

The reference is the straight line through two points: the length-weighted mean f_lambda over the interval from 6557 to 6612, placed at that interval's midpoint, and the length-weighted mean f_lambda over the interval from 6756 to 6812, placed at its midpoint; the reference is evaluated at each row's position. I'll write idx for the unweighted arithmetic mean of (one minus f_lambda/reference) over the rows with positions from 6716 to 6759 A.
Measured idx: 0.07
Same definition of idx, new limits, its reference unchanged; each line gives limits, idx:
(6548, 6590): 0.01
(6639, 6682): 0.01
